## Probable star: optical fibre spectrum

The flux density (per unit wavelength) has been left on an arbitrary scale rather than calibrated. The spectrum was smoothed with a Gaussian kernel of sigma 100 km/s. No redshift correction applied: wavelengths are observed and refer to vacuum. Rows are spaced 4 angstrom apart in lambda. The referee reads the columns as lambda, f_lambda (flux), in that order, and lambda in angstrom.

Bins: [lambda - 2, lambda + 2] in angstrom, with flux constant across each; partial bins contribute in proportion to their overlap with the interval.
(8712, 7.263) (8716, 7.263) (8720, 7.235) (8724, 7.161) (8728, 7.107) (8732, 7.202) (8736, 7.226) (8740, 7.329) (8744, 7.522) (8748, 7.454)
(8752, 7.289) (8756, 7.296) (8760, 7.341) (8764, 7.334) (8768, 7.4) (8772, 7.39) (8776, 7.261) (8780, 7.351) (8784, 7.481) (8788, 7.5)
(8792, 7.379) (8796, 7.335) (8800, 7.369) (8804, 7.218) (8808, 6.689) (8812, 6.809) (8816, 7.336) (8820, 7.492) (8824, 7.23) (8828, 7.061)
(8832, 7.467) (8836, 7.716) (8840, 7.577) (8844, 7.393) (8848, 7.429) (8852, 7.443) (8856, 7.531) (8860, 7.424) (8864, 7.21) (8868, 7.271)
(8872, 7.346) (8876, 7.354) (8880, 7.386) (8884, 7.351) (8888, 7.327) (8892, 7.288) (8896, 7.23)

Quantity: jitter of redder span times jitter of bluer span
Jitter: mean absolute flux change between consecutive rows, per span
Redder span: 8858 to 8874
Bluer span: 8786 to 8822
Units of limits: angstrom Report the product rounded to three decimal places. 0.025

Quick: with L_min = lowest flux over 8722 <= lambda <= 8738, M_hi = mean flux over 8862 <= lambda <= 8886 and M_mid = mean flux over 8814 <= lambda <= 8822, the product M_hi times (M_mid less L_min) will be 2.25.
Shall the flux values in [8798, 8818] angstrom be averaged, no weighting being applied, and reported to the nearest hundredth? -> 7.08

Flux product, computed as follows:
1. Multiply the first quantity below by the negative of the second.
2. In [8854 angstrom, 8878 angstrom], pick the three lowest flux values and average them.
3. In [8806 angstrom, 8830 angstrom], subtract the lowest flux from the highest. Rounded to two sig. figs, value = -5.8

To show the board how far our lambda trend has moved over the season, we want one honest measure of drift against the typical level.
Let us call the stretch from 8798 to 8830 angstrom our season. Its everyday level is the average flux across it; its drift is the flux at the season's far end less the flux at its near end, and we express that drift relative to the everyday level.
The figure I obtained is -0.043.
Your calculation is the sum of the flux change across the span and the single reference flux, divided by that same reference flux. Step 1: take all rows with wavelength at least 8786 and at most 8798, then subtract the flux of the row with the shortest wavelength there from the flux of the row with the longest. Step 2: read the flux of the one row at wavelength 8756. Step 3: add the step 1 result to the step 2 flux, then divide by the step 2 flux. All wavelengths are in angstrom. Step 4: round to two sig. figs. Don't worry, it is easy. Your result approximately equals 0.98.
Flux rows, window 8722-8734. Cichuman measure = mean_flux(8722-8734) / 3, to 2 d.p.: 2.39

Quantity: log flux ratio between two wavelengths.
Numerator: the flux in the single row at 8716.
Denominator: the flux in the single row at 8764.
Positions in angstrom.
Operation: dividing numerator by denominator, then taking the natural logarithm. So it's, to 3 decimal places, -0.010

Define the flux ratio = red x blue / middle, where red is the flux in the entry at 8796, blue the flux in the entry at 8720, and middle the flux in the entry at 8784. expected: 7.1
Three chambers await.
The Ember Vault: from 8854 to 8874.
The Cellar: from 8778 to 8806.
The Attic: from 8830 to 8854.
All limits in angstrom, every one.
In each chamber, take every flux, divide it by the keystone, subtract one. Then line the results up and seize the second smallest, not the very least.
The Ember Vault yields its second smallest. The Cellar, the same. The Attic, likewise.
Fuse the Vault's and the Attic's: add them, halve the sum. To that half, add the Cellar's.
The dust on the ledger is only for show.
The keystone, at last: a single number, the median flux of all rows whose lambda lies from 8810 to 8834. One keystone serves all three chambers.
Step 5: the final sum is 0.016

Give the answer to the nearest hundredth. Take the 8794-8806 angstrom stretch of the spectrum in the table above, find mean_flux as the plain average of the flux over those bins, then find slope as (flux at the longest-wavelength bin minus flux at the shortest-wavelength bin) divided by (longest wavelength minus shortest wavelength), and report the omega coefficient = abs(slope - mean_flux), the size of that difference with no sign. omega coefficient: 7.32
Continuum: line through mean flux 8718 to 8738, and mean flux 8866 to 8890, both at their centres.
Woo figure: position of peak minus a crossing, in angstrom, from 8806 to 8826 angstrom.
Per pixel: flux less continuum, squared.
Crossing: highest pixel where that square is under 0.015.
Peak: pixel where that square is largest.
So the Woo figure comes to -16 angstrom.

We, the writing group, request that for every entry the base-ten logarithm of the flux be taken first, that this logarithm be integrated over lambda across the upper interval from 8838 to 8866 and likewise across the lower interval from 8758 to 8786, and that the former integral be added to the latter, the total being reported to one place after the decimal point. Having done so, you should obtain 48.7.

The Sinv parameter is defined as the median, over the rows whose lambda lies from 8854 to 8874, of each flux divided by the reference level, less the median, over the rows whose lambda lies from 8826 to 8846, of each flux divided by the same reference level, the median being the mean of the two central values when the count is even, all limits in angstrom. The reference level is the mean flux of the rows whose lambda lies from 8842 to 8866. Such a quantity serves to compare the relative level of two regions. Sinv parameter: -0.016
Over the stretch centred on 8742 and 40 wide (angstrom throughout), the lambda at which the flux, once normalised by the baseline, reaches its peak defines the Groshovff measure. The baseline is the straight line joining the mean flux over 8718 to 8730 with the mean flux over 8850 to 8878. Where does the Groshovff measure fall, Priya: 8744 angstrom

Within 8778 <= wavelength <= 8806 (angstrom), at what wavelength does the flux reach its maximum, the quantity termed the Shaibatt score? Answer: 8788 angstrom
